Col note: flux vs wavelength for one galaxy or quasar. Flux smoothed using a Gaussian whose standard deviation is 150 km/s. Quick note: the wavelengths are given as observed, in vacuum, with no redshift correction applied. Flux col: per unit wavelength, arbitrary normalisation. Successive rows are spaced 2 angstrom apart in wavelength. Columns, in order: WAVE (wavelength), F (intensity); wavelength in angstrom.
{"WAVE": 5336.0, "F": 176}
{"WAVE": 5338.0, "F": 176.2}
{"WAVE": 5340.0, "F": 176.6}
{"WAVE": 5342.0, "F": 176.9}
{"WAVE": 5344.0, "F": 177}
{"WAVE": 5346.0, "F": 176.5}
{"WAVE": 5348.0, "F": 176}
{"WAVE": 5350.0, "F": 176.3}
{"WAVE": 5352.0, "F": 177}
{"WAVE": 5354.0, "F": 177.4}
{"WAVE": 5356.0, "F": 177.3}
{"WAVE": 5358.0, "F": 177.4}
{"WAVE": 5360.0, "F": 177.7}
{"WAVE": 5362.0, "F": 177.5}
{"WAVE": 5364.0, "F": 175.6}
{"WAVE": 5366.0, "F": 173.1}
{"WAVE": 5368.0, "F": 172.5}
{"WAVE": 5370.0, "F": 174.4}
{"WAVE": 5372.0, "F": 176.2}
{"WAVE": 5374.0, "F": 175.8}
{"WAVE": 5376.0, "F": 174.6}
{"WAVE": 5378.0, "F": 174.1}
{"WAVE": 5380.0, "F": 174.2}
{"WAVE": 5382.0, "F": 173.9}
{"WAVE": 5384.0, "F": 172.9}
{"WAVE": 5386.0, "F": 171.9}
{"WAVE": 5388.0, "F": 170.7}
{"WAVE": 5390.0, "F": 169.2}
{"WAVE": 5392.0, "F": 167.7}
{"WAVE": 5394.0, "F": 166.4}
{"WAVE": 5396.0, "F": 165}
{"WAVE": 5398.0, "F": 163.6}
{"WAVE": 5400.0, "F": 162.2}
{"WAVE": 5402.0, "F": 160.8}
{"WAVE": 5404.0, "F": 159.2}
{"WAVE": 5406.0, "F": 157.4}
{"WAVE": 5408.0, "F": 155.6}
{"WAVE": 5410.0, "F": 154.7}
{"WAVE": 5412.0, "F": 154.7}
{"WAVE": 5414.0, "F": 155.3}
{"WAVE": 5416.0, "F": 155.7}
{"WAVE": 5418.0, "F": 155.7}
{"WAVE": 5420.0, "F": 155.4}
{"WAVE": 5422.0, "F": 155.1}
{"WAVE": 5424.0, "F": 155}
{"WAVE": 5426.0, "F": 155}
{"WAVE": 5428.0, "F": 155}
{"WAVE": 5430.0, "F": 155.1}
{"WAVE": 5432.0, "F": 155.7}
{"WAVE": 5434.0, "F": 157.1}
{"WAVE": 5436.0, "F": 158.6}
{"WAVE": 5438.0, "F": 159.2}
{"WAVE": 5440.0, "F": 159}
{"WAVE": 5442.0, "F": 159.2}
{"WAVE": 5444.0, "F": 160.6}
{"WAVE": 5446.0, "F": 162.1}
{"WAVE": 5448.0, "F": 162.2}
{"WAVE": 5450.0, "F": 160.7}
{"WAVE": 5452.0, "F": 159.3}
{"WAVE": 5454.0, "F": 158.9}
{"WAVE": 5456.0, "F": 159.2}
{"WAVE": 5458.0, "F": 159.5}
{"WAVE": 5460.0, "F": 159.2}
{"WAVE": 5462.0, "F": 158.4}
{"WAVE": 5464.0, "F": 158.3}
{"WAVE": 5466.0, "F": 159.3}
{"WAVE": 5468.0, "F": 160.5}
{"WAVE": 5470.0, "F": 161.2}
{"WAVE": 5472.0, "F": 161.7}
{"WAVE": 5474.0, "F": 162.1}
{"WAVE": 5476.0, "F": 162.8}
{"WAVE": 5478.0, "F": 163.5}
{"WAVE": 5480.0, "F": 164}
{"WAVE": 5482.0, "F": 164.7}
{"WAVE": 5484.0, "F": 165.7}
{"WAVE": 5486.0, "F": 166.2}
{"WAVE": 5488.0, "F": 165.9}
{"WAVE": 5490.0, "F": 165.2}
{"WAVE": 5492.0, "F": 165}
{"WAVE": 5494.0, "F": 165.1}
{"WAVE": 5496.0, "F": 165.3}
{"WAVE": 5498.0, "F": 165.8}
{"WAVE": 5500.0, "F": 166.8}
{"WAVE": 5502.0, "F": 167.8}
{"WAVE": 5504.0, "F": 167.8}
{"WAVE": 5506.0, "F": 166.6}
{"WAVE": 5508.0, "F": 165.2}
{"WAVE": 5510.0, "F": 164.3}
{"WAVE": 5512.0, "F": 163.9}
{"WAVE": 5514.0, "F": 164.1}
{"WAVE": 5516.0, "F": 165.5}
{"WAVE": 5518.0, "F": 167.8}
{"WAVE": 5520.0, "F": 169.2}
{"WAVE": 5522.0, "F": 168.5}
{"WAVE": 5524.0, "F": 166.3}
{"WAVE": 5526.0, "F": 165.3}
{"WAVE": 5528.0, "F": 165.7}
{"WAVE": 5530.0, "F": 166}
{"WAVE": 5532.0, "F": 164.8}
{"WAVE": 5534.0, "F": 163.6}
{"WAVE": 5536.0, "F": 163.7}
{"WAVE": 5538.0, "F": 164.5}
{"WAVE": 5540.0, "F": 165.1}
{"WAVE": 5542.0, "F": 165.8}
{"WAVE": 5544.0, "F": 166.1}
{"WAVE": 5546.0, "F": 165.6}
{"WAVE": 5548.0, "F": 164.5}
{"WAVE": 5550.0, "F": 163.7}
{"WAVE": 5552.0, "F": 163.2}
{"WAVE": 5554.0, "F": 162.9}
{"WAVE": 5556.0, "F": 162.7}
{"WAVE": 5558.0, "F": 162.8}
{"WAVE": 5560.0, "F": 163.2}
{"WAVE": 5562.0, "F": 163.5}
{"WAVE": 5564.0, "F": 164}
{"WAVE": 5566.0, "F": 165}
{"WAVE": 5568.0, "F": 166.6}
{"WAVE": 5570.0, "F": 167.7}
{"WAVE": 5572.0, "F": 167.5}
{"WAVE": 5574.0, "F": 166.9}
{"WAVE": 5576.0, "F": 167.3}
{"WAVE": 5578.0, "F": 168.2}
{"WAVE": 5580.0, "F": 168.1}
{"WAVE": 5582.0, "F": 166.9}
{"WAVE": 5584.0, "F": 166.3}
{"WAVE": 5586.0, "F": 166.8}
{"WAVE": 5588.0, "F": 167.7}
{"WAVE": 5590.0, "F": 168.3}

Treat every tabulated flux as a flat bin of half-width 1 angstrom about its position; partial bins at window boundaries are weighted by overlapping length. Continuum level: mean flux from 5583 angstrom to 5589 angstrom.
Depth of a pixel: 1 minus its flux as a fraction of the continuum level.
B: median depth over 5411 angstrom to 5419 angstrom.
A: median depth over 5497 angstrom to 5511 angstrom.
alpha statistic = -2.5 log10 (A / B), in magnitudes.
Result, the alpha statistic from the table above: 3.8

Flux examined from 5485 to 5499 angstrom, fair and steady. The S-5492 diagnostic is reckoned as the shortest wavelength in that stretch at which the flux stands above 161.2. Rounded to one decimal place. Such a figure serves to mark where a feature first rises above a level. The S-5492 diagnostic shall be 5486.0 angstrom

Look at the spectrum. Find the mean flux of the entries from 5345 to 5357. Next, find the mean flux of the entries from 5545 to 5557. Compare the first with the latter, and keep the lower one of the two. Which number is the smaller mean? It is 164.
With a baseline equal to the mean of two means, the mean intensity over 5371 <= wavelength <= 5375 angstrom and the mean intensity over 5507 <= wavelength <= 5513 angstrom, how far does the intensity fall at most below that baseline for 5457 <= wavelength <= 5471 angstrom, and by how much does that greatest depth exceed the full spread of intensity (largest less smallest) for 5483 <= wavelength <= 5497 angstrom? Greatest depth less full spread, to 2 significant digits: 11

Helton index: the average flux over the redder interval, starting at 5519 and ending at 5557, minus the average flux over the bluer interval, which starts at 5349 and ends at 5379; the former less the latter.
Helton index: -11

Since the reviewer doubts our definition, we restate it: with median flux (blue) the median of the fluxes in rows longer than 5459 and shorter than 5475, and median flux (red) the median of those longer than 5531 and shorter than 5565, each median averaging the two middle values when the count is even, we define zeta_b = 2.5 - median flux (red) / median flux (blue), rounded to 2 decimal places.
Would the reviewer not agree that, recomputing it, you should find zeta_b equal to 1.48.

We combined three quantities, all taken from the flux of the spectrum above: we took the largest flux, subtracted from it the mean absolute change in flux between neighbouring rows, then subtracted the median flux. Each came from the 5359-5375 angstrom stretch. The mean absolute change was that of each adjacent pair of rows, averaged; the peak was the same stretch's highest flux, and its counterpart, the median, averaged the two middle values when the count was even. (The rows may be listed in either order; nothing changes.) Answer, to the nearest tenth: 0.7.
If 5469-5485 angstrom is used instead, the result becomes 1.9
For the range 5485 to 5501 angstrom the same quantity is 0.8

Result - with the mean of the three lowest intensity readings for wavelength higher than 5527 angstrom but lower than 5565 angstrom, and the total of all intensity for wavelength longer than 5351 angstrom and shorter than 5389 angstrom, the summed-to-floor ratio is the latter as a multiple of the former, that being 20.4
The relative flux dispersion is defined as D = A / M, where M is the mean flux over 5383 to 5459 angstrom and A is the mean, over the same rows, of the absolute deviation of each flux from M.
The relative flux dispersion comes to 0.025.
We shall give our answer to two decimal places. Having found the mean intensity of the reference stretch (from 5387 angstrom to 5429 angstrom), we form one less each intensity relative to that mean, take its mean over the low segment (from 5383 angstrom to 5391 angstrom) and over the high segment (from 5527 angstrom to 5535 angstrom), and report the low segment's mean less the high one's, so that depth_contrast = -0.04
